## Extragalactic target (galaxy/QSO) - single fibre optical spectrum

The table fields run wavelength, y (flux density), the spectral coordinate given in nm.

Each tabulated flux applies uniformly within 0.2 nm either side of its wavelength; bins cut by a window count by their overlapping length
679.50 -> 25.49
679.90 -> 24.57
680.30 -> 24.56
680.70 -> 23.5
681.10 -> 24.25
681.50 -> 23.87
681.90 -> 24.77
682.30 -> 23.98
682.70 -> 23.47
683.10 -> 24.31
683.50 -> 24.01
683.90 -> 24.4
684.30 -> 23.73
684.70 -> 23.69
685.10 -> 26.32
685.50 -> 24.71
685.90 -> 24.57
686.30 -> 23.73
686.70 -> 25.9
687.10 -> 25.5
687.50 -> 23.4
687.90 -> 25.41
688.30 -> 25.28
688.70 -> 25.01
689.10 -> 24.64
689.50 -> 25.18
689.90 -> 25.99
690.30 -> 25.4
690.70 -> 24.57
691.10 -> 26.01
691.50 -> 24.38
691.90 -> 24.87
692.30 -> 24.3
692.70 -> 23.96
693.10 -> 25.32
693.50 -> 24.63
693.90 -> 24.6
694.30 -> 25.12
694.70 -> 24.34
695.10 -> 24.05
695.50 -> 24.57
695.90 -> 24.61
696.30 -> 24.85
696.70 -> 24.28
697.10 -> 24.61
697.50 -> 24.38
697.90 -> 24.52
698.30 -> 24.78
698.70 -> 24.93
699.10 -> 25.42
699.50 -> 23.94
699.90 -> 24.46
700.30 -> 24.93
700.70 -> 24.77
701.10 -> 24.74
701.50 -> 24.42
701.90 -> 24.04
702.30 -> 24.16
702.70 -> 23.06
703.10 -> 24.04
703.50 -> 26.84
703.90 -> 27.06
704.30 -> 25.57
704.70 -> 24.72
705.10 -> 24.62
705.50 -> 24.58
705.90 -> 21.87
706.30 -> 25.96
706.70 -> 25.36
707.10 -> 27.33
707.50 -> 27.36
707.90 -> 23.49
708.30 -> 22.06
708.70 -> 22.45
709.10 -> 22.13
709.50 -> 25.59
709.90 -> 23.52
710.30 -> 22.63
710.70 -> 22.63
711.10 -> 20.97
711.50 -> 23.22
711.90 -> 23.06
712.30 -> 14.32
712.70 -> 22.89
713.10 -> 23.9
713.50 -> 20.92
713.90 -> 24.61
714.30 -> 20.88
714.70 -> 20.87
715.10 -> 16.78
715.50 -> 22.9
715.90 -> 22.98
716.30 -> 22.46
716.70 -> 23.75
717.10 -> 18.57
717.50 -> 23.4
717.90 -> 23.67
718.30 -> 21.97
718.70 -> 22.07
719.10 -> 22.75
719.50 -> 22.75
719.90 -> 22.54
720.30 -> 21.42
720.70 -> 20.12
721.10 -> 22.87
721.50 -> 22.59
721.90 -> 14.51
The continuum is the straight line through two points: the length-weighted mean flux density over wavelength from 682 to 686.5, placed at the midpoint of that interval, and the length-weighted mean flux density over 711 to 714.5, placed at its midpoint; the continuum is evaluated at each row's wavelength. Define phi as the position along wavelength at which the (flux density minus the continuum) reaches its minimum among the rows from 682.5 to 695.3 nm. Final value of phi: 682.70 nm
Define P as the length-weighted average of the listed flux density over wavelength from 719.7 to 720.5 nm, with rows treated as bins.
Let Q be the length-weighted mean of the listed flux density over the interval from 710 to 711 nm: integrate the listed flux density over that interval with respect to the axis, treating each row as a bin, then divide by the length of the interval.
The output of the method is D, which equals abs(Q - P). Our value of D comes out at 0.57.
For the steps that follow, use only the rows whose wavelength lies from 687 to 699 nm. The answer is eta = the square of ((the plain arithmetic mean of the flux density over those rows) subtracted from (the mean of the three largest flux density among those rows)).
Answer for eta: 1.1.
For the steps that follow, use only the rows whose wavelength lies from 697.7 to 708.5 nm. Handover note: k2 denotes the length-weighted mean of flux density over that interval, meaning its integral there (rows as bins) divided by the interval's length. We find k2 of 24.8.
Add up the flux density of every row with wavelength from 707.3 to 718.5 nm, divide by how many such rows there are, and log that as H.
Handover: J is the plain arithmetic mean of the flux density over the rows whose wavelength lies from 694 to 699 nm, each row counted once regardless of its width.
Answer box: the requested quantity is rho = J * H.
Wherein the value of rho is 548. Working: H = 22.3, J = 24.6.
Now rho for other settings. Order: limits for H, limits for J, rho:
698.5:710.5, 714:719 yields 532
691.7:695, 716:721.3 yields 547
